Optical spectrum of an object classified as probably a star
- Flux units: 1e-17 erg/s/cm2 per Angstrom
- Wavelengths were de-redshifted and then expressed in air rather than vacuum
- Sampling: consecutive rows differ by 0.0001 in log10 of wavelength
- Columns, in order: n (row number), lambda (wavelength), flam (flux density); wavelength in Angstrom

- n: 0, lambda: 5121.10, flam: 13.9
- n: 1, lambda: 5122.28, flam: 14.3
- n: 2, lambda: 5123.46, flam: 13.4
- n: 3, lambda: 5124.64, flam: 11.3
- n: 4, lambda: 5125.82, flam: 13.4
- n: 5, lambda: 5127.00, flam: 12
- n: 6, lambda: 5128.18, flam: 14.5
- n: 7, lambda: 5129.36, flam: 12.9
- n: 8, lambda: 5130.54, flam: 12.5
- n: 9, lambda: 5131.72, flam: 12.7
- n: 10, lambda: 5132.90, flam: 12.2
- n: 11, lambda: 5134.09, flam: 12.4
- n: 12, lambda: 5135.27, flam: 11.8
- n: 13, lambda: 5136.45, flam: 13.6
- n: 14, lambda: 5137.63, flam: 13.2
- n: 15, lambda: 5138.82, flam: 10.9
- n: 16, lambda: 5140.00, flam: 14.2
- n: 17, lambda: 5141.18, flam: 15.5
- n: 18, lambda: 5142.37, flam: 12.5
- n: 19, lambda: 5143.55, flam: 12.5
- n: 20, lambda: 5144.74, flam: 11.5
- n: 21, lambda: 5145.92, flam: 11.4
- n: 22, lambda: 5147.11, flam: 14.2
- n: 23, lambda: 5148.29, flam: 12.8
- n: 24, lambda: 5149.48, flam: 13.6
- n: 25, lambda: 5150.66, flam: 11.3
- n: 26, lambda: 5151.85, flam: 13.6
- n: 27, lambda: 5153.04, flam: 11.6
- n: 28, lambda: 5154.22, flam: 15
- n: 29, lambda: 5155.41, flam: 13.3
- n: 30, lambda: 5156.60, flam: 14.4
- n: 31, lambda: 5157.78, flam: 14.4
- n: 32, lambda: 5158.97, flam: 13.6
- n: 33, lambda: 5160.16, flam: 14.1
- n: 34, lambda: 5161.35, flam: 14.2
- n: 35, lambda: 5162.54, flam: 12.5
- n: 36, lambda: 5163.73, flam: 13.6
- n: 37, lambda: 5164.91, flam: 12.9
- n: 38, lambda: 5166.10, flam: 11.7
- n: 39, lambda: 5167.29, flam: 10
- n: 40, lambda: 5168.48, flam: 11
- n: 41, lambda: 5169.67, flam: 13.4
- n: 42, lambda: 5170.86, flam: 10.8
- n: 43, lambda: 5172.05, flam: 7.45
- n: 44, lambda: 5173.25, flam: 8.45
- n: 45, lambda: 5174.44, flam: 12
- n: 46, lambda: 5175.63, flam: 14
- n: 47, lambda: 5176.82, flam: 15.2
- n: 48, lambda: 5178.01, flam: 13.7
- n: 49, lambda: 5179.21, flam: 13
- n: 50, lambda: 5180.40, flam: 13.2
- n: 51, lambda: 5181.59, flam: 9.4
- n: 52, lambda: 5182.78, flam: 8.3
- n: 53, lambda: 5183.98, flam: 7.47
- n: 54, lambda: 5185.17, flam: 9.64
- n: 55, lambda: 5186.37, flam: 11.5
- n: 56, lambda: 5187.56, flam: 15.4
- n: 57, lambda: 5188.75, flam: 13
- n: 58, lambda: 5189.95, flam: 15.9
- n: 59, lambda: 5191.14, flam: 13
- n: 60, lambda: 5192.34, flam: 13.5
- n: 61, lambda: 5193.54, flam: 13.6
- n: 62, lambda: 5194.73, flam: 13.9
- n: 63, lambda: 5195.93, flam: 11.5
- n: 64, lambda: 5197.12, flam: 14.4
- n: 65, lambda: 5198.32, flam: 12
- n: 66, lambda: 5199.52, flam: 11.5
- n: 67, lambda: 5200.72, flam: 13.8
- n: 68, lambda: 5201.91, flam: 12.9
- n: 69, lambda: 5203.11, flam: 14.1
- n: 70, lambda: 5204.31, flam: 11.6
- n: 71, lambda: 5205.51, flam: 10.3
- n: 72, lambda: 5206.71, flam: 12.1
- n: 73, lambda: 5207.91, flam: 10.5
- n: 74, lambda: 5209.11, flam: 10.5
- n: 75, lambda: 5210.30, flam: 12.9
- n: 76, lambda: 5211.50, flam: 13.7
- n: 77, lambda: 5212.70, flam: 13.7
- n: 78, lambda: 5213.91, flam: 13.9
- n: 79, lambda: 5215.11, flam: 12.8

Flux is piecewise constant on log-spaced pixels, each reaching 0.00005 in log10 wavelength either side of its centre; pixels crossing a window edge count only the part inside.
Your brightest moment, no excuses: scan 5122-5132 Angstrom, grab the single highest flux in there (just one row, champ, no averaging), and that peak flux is 14.5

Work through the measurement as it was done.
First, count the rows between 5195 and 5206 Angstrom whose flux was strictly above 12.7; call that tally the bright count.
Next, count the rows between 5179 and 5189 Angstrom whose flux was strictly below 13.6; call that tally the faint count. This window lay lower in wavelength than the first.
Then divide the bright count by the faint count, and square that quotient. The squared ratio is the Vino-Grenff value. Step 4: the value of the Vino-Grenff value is 0.25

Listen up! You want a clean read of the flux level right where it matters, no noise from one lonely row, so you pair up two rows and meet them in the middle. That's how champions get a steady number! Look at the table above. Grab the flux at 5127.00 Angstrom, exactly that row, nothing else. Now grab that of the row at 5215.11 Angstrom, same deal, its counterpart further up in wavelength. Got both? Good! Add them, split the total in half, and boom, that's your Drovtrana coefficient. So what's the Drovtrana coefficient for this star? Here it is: 12.4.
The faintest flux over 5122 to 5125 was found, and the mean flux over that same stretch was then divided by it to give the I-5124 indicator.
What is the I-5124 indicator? 1.15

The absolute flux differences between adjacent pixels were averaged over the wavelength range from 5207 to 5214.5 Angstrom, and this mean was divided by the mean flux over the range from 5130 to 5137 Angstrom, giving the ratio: 0.05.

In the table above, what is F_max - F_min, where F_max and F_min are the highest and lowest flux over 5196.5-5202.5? 2.9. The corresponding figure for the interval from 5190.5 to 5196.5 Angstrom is 2.4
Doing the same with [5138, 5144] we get 4.6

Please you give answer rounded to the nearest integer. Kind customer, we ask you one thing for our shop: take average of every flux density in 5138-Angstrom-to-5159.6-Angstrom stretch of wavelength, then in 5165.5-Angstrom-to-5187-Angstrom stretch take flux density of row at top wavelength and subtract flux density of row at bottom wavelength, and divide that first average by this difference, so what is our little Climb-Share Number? -66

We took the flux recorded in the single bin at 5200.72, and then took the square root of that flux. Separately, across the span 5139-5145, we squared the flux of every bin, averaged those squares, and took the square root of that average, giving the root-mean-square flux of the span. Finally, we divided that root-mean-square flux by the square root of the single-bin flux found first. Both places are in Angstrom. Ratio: 3.58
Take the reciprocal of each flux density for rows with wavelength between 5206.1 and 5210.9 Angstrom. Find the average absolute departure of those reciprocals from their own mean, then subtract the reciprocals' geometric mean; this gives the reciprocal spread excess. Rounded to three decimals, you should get -0.080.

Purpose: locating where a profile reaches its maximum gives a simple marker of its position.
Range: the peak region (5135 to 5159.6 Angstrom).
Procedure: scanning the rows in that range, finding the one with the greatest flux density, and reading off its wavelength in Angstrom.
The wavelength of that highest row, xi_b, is 5141.18 Angstrom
